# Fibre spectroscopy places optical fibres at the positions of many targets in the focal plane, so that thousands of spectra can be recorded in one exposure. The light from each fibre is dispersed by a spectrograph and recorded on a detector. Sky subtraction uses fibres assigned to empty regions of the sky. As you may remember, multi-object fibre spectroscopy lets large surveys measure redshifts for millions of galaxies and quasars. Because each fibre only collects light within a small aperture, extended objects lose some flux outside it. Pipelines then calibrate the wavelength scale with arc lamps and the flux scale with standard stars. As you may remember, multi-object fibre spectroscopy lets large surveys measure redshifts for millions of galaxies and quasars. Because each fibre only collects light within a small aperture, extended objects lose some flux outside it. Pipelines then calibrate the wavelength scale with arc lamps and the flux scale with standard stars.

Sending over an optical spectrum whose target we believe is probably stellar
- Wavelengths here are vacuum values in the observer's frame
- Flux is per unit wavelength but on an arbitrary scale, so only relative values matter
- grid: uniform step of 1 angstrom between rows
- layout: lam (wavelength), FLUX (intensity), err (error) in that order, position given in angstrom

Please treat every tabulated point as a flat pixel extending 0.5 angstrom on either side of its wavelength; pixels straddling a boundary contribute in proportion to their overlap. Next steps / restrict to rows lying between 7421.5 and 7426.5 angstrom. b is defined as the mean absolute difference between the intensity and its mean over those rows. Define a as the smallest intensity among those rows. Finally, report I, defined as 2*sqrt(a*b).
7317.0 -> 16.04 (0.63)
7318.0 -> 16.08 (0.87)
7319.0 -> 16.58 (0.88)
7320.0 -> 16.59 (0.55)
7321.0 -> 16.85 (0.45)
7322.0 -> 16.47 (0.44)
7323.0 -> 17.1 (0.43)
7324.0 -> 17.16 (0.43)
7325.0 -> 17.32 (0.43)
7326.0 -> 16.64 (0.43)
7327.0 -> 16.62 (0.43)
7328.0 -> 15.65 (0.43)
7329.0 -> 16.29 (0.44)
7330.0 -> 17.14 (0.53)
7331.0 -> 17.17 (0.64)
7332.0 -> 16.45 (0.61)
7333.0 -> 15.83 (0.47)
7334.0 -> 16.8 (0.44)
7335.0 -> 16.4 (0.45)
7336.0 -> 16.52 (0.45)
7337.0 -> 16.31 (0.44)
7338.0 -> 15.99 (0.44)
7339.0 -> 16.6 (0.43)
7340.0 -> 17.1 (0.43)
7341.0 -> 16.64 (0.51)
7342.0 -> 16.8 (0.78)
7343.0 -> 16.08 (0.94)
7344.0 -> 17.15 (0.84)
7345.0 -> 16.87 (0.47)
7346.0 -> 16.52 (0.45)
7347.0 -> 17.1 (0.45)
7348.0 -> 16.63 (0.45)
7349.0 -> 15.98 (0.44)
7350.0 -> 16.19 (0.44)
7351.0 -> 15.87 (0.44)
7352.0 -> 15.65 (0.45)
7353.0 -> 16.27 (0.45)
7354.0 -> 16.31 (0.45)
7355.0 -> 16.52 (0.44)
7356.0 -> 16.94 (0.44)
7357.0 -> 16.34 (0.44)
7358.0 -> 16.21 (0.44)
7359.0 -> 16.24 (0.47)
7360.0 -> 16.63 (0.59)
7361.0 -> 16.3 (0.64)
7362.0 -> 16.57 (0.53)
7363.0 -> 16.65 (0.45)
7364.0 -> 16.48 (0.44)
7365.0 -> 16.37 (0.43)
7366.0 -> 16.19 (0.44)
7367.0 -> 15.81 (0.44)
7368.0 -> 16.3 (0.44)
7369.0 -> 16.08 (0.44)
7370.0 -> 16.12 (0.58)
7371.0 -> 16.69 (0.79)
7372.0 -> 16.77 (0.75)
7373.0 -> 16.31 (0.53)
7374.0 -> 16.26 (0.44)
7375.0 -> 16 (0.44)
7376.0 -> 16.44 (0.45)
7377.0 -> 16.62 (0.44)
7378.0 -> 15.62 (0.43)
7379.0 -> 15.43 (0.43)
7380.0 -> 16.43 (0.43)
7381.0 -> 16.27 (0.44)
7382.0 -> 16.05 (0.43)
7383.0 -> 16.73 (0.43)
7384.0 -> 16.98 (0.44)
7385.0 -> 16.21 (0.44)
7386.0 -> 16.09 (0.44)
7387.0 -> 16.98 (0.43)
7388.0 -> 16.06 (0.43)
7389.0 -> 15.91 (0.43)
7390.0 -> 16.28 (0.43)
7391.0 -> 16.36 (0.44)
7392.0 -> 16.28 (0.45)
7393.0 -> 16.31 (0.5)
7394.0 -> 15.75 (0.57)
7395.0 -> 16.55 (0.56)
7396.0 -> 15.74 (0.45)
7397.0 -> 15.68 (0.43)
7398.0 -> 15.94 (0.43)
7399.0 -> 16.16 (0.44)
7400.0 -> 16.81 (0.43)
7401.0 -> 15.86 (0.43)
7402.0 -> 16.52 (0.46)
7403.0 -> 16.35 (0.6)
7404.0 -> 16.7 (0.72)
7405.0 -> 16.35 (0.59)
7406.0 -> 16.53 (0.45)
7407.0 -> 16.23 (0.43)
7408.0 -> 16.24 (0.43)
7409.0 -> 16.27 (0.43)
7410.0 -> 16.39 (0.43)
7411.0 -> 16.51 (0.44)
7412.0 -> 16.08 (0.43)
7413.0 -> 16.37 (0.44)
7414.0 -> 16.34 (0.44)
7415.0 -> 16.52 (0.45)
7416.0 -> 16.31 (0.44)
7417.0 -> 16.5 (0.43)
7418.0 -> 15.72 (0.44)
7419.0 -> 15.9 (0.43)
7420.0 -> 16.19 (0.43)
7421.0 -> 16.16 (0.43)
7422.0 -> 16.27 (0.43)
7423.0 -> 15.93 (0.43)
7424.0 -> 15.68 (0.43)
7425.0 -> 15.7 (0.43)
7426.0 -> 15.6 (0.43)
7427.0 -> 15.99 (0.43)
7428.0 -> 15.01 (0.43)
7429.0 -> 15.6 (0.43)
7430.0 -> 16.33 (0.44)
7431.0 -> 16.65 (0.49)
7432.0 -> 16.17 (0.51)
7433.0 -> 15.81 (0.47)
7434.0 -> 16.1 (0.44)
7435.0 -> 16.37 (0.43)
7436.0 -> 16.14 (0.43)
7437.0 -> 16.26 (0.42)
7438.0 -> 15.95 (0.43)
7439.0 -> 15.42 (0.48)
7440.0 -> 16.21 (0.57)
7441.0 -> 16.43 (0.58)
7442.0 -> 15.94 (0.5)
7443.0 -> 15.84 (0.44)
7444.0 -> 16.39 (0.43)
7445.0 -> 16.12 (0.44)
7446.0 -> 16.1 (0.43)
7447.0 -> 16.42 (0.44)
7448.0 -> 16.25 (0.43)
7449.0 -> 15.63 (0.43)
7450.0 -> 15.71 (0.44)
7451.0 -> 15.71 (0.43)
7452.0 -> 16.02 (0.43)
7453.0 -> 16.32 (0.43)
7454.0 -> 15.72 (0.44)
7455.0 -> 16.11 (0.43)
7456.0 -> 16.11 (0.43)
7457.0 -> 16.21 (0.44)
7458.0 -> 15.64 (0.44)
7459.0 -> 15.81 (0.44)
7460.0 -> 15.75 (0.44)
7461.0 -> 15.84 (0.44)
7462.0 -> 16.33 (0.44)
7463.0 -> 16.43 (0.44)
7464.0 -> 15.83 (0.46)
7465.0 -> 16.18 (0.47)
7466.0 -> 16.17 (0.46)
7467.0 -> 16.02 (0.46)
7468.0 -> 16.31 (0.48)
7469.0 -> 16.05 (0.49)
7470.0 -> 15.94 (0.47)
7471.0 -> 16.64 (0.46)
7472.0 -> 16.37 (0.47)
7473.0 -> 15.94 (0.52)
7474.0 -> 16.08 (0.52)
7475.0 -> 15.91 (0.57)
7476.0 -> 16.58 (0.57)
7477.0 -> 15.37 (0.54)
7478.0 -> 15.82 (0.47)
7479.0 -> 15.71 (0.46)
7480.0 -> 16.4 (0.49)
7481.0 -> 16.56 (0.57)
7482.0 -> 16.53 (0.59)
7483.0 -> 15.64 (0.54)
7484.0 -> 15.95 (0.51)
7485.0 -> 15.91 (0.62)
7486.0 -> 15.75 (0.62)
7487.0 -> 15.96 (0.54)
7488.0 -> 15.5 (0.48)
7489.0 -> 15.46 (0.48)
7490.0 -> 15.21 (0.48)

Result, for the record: 3.6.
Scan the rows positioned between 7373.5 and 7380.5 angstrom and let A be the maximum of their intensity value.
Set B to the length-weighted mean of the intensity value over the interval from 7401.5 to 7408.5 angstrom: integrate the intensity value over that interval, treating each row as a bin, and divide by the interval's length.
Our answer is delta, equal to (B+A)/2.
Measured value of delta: 16.52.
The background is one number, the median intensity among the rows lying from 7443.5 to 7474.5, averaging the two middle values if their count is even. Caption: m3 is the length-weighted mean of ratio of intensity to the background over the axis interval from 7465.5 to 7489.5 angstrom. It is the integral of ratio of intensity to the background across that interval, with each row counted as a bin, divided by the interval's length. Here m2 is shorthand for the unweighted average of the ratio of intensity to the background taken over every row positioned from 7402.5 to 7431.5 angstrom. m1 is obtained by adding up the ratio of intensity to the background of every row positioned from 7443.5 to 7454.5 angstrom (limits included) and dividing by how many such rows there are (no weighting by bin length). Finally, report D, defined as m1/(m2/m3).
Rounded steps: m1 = 1.00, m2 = 1.00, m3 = 0.995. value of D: 0.99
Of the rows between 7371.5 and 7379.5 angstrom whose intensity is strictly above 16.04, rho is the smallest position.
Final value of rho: 7372.0 angstrom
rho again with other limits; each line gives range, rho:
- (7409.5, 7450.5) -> 7410.0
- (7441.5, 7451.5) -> 7444.0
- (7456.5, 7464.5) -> 7457.0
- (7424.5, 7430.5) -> 7430.0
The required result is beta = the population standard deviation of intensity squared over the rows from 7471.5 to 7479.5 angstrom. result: 11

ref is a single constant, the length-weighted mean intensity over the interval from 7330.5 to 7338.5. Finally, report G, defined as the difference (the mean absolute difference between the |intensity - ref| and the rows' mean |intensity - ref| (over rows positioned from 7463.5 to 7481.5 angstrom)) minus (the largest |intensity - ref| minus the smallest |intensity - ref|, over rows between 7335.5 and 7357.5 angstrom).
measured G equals -0.49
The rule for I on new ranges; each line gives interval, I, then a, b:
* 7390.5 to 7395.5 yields 3.5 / 15.75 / 0.20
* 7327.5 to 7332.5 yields 5.5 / 15.65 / 0.49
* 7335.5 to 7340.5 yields 4.3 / 15.99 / 0.28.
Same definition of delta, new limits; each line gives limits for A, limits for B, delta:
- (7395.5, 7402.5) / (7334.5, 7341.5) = 16.66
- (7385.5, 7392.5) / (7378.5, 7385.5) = 16.64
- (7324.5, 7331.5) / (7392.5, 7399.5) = 16.67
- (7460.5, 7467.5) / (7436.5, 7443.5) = 16.22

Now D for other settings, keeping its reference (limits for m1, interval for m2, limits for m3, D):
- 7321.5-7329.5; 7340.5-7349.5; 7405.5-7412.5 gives 1.01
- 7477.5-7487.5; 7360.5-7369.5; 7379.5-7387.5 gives 1.01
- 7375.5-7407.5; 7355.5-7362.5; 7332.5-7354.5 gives 1.01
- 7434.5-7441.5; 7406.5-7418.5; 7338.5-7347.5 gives 1.03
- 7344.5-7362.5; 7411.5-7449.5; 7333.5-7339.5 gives 1.04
